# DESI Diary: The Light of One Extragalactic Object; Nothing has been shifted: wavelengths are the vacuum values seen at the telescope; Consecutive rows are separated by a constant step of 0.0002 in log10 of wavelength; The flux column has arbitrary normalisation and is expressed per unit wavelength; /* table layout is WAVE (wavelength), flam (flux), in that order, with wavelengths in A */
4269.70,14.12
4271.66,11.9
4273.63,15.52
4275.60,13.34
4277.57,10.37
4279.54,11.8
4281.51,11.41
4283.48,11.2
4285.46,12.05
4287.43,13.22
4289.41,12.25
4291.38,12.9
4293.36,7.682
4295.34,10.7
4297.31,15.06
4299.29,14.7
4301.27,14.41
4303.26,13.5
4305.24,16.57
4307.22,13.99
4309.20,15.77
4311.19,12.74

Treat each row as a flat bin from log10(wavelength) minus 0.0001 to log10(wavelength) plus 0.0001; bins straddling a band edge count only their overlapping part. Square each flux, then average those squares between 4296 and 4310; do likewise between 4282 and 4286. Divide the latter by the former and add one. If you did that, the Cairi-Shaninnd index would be 1.61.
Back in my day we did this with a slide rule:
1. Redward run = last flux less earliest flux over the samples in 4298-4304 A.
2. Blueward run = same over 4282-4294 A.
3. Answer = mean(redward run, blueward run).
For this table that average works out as -2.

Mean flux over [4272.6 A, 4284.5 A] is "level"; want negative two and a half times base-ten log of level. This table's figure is -2.72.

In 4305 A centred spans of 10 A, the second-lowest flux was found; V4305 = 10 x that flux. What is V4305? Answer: 140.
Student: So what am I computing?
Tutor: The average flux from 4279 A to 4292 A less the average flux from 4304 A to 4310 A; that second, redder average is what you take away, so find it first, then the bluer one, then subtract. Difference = -3.3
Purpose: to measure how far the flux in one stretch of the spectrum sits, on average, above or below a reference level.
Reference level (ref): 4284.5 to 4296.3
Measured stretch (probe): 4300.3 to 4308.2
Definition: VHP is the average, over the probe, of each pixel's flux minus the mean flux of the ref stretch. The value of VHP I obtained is 3.15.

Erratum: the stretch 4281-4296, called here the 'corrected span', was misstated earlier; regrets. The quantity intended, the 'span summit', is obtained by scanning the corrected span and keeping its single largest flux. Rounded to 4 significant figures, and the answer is 13.22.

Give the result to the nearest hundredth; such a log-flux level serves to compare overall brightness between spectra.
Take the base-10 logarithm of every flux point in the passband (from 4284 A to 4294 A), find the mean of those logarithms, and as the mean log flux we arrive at 1.06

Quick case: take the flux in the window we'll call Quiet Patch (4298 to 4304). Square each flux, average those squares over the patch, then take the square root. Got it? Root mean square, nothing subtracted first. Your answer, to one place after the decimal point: 14.2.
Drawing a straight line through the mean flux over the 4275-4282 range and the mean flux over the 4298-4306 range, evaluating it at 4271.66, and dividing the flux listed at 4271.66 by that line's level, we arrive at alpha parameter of 1.10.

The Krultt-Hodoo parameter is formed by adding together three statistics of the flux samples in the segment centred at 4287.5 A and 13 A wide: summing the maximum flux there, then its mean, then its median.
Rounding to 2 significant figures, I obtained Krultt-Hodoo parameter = 37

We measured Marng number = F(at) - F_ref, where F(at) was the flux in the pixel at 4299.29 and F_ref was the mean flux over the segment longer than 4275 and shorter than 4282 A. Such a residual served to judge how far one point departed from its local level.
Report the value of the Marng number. 3.0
